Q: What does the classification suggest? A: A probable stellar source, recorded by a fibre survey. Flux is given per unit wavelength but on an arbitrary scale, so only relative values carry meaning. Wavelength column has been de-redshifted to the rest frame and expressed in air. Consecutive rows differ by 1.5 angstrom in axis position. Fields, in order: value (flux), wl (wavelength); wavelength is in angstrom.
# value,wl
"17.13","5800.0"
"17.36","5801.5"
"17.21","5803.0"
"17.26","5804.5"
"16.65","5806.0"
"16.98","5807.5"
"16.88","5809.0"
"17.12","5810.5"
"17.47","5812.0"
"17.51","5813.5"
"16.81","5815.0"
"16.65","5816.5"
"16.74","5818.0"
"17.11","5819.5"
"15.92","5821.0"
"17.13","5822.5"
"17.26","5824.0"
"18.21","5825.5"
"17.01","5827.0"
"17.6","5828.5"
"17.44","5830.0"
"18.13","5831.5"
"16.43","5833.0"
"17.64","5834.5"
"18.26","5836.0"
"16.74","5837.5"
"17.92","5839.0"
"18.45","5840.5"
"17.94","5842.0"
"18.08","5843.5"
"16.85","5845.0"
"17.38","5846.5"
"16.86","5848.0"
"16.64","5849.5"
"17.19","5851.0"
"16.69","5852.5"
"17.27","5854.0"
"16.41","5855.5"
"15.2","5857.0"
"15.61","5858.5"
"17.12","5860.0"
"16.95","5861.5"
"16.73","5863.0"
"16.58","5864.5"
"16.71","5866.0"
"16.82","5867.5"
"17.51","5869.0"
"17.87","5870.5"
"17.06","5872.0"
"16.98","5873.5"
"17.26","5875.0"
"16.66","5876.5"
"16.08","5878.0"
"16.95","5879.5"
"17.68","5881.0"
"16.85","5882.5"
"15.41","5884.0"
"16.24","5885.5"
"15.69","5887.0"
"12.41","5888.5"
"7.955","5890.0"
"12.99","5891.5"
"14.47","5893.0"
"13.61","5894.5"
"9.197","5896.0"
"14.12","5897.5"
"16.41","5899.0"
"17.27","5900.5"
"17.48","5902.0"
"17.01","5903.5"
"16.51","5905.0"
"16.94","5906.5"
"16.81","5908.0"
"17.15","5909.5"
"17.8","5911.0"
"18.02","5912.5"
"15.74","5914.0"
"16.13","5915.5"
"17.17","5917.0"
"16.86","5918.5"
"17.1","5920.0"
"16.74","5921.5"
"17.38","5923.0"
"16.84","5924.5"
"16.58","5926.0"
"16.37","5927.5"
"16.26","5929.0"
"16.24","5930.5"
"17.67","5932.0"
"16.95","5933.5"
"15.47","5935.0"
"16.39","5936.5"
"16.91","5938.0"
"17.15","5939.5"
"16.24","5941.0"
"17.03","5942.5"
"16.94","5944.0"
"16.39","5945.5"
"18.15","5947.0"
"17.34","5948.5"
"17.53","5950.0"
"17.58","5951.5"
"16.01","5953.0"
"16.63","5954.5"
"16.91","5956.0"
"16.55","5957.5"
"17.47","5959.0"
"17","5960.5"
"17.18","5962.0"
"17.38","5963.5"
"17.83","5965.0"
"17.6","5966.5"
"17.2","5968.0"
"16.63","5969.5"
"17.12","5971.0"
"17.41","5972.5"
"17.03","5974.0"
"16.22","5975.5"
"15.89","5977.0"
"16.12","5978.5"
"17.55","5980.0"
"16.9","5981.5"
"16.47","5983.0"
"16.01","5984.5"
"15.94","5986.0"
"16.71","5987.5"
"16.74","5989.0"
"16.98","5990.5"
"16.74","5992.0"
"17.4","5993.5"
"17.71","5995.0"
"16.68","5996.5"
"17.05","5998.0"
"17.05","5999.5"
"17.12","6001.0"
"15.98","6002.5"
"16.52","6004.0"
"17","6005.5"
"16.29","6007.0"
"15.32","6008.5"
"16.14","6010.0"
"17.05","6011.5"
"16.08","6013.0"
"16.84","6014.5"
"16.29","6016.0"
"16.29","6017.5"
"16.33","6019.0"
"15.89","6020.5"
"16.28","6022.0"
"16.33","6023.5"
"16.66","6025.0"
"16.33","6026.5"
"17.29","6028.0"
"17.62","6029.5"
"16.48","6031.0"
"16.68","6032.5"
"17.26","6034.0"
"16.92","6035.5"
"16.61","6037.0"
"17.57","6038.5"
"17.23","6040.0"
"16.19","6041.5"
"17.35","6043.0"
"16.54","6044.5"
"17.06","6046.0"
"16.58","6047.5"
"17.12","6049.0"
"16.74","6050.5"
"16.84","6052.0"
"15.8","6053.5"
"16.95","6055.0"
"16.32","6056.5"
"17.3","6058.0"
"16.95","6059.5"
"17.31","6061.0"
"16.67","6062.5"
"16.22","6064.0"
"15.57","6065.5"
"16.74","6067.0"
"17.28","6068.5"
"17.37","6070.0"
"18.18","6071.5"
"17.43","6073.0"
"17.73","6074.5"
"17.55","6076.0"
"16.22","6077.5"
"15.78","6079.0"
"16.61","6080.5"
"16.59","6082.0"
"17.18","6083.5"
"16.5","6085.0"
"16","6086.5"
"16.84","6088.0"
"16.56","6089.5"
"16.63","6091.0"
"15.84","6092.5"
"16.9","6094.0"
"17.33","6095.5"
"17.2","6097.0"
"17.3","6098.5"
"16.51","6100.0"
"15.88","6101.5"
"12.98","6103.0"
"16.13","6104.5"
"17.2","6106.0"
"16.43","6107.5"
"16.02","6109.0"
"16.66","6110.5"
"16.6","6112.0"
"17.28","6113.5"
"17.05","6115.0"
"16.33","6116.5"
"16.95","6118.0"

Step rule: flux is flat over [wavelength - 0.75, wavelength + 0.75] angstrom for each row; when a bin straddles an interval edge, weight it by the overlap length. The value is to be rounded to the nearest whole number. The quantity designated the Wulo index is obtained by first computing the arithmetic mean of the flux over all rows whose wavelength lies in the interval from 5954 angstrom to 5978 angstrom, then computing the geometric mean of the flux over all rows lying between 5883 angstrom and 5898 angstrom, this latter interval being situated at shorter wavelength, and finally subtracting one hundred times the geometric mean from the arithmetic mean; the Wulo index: -1274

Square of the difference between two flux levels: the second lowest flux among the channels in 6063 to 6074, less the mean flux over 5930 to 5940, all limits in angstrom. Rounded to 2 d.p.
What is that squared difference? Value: 0.21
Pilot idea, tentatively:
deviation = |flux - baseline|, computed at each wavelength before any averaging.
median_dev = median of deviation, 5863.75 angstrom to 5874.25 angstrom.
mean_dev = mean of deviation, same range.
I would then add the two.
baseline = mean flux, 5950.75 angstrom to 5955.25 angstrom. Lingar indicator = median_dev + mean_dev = 0.63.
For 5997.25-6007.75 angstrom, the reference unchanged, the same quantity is 0.69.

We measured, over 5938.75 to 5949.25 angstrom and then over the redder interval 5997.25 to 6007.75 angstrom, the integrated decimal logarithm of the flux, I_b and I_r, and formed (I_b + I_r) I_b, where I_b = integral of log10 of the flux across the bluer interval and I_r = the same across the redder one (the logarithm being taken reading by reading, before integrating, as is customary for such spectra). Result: 333.1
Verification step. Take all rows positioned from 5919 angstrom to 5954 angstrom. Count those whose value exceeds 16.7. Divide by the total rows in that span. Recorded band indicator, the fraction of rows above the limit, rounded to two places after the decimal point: 0.61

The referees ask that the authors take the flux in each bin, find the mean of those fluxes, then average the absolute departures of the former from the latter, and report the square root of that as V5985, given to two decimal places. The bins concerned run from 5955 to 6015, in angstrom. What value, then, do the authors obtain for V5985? 0.68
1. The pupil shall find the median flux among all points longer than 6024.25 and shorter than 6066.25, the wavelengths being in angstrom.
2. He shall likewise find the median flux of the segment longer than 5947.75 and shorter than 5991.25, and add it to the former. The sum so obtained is 33.8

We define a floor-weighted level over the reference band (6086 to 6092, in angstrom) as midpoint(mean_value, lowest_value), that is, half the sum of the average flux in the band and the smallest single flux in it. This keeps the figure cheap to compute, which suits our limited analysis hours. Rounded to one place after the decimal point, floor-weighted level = 16.3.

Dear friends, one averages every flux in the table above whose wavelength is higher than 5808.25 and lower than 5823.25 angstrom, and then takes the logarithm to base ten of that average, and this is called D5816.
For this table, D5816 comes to 1.23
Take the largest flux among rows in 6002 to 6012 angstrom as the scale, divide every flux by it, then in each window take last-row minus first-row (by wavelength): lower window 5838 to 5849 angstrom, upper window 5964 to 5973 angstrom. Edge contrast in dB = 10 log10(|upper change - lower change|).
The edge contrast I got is -14.3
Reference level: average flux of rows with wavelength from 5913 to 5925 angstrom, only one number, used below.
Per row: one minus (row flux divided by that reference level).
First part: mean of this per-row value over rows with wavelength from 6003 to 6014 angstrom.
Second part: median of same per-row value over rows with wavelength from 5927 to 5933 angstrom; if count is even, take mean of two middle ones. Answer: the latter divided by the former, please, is 1.1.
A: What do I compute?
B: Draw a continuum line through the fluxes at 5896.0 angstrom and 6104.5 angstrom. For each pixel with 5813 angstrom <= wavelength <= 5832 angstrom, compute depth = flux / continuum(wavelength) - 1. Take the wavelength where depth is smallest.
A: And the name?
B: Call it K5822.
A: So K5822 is 5821.0 angstrom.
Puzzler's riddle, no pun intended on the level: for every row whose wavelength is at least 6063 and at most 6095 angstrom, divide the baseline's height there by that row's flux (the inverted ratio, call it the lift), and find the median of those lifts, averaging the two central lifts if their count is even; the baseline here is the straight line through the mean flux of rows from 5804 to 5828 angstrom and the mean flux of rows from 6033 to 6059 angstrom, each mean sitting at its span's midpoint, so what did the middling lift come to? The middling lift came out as 1.01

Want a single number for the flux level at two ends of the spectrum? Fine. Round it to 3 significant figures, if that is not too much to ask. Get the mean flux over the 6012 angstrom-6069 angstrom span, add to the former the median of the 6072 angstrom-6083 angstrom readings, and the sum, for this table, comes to 33.3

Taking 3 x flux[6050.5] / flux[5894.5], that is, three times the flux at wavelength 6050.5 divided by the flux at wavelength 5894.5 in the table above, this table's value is 3.7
